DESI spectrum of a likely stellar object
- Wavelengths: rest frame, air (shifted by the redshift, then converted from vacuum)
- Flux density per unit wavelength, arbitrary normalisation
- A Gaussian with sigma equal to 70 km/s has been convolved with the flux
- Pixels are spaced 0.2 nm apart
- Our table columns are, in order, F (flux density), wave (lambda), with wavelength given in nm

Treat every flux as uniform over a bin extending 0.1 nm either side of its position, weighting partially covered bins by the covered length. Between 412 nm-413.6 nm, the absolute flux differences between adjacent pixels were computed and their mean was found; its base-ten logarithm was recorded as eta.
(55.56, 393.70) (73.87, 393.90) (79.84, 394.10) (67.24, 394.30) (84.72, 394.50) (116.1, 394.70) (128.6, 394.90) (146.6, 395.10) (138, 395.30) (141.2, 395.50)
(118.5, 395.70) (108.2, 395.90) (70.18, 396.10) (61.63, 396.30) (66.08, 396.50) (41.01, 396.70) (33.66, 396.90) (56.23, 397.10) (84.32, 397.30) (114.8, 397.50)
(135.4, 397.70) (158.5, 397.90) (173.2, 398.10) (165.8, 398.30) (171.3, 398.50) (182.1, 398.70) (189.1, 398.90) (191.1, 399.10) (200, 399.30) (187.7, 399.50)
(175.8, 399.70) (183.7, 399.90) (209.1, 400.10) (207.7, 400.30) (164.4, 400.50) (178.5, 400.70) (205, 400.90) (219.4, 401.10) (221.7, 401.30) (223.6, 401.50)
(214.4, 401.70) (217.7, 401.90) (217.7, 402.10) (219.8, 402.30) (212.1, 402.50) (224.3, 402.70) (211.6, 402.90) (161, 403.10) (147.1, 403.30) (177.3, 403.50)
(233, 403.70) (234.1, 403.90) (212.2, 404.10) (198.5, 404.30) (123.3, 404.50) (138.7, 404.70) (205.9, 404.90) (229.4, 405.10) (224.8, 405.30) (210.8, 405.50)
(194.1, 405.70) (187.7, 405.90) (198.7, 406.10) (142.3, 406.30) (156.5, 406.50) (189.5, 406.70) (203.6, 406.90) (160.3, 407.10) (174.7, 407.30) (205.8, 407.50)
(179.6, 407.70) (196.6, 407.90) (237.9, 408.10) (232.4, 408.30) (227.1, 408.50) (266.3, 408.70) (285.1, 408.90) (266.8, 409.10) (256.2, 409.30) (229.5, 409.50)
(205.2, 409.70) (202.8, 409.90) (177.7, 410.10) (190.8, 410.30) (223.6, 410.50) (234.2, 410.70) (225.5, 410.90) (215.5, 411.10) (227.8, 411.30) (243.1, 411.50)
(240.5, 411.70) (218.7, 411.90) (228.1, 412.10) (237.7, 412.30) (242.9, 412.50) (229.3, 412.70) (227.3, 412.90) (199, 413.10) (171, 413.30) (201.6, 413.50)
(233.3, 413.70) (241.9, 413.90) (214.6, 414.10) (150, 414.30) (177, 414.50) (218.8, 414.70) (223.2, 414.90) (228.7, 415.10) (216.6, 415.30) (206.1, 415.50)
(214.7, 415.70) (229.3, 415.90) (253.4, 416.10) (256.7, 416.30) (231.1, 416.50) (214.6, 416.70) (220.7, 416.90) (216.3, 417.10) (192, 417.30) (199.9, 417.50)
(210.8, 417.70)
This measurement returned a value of 1.22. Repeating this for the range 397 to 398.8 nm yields 1.25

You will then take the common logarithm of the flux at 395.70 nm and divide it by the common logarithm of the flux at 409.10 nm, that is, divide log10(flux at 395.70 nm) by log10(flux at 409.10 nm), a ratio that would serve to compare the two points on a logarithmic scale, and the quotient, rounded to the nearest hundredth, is 0.85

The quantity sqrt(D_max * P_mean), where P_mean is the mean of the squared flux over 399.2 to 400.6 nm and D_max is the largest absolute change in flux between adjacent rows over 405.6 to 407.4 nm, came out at 1430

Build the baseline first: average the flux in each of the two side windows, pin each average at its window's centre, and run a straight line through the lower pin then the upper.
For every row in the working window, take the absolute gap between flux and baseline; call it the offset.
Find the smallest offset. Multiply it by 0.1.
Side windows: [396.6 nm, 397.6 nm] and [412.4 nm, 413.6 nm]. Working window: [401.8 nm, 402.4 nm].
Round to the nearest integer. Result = 11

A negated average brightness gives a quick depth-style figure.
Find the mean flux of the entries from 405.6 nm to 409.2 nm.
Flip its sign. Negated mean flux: -206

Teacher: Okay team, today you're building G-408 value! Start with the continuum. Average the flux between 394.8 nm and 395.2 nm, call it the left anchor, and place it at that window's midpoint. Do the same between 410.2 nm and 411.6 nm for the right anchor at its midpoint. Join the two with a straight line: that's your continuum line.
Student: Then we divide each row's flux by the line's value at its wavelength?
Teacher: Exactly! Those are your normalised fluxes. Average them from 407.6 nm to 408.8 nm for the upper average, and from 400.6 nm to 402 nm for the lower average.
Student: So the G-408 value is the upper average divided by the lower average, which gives 0.87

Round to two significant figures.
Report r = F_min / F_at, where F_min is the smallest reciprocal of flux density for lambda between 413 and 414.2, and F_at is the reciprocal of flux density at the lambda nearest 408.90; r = 1.2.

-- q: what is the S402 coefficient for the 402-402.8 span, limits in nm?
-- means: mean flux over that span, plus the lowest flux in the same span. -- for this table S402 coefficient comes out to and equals 431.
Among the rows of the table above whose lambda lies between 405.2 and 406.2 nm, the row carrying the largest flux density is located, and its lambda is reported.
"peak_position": 405.30 nm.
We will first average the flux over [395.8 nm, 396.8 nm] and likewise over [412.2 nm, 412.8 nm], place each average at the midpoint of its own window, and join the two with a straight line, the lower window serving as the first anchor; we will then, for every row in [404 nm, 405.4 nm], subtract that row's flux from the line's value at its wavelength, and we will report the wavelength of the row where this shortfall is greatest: 404.50 nm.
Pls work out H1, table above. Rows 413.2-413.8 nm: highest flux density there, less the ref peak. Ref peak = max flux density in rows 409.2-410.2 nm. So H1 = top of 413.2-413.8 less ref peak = -23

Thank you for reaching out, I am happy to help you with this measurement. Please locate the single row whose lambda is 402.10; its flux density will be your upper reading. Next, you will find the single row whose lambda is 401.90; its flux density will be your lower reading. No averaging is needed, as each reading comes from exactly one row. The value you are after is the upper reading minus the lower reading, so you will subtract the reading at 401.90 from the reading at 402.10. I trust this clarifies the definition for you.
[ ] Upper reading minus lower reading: 0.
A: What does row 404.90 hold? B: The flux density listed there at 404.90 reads 205.9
